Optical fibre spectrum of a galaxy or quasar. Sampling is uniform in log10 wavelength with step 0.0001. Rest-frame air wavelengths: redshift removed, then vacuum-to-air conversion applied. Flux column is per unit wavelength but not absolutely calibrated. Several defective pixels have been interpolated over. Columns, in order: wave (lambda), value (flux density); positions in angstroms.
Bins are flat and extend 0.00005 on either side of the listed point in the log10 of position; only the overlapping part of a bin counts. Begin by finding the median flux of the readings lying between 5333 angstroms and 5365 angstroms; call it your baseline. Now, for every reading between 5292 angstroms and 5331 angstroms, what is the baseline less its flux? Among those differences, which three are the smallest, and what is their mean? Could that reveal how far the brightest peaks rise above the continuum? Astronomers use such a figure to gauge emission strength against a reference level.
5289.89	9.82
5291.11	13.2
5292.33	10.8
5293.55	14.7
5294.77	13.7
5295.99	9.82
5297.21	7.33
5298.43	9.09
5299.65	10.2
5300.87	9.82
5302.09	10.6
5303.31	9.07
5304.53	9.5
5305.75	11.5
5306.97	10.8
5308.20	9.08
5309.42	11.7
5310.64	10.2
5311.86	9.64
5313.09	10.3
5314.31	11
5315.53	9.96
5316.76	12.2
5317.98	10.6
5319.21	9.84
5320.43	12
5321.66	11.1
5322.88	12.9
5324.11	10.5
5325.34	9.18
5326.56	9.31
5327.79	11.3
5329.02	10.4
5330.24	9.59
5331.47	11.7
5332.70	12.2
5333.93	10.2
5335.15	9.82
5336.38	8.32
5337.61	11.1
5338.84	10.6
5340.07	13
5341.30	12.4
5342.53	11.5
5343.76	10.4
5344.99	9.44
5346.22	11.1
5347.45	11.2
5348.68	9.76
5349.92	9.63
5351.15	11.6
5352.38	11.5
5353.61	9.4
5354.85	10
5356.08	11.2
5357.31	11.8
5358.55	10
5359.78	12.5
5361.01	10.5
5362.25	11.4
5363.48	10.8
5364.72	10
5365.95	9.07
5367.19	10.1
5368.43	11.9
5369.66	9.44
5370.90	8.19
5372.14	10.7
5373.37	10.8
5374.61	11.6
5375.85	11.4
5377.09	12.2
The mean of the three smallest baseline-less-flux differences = -3.1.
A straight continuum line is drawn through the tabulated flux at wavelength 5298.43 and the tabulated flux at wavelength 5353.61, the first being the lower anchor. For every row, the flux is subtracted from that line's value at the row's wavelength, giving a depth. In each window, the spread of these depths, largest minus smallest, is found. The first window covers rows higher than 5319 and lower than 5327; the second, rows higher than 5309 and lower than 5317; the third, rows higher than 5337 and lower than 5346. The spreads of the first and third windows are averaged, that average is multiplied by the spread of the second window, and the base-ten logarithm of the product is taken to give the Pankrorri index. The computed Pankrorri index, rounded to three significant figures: 0.967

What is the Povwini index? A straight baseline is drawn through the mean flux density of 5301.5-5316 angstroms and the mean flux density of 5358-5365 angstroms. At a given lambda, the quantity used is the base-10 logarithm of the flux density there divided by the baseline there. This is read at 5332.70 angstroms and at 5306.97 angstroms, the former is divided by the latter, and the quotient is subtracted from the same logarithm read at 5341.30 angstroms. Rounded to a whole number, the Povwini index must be -3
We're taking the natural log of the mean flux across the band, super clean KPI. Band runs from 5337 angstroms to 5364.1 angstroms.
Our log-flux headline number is 2.39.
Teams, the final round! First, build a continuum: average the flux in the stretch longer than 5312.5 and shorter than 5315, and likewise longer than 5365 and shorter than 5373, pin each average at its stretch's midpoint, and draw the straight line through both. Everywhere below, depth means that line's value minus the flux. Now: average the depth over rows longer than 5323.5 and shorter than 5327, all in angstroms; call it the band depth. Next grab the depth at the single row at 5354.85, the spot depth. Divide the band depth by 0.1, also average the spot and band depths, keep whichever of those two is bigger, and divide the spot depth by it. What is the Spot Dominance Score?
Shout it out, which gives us 0.0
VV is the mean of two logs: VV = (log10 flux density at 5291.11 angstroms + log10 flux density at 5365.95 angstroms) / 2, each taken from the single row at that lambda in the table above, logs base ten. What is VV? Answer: 1.04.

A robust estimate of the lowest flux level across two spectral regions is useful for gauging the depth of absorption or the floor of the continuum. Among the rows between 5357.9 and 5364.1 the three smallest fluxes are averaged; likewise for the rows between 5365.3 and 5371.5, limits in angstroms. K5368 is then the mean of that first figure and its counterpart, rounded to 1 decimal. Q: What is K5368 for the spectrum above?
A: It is 9.7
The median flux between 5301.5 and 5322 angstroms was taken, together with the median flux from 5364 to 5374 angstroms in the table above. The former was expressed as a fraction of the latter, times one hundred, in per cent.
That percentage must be 105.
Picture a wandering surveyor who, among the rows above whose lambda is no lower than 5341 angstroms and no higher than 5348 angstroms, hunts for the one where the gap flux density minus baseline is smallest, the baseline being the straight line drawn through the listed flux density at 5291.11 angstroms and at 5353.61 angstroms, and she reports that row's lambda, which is 5344.99 angstroms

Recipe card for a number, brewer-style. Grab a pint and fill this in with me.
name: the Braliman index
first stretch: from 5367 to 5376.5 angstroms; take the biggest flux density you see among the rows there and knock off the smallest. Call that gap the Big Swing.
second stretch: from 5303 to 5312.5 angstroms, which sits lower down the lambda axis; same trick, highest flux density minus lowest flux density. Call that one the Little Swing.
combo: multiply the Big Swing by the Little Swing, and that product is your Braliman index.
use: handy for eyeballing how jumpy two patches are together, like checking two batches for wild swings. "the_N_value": 9.8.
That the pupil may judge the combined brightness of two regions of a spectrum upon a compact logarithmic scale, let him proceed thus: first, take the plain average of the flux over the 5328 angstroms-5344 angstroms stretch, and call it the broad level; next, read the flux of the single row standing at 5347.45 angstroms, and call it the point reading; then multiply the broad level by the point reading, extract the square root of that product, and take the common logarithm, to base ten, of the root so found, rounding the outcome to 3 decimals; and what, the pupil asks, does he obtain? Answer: 1.043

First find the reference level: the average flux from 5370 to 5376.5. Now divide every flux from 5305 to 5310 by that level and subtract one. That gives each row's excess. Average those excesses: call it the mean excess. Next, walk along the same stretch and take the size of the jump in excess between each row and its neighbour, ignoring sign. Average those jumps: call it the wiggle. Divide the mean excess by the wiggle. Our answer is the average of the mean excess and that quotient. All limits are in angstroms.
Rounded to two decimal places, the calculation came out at 0.08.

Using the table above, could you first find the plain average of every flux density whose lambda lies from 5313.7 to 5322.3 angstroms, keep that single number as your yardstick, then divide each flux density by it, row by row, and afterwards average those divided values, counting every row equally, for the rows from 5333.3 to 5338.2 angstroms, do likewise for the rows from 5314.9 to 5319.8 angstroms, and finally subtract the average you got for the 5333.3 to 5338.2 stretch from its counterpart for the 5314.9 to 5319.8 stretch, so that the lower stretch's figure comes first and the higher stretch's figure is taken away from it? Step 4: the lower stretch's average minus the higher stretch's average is 0.07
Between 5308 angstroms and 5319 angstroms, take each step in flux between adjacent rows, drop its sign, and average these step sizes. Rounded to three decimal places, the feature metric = 1.365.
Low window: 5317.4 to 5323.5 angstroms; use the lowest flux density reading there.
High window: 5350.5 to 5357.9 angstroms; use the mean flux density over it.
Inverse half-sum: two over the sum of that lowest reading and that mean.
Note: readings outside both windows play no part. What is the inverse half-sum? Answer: 0.096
